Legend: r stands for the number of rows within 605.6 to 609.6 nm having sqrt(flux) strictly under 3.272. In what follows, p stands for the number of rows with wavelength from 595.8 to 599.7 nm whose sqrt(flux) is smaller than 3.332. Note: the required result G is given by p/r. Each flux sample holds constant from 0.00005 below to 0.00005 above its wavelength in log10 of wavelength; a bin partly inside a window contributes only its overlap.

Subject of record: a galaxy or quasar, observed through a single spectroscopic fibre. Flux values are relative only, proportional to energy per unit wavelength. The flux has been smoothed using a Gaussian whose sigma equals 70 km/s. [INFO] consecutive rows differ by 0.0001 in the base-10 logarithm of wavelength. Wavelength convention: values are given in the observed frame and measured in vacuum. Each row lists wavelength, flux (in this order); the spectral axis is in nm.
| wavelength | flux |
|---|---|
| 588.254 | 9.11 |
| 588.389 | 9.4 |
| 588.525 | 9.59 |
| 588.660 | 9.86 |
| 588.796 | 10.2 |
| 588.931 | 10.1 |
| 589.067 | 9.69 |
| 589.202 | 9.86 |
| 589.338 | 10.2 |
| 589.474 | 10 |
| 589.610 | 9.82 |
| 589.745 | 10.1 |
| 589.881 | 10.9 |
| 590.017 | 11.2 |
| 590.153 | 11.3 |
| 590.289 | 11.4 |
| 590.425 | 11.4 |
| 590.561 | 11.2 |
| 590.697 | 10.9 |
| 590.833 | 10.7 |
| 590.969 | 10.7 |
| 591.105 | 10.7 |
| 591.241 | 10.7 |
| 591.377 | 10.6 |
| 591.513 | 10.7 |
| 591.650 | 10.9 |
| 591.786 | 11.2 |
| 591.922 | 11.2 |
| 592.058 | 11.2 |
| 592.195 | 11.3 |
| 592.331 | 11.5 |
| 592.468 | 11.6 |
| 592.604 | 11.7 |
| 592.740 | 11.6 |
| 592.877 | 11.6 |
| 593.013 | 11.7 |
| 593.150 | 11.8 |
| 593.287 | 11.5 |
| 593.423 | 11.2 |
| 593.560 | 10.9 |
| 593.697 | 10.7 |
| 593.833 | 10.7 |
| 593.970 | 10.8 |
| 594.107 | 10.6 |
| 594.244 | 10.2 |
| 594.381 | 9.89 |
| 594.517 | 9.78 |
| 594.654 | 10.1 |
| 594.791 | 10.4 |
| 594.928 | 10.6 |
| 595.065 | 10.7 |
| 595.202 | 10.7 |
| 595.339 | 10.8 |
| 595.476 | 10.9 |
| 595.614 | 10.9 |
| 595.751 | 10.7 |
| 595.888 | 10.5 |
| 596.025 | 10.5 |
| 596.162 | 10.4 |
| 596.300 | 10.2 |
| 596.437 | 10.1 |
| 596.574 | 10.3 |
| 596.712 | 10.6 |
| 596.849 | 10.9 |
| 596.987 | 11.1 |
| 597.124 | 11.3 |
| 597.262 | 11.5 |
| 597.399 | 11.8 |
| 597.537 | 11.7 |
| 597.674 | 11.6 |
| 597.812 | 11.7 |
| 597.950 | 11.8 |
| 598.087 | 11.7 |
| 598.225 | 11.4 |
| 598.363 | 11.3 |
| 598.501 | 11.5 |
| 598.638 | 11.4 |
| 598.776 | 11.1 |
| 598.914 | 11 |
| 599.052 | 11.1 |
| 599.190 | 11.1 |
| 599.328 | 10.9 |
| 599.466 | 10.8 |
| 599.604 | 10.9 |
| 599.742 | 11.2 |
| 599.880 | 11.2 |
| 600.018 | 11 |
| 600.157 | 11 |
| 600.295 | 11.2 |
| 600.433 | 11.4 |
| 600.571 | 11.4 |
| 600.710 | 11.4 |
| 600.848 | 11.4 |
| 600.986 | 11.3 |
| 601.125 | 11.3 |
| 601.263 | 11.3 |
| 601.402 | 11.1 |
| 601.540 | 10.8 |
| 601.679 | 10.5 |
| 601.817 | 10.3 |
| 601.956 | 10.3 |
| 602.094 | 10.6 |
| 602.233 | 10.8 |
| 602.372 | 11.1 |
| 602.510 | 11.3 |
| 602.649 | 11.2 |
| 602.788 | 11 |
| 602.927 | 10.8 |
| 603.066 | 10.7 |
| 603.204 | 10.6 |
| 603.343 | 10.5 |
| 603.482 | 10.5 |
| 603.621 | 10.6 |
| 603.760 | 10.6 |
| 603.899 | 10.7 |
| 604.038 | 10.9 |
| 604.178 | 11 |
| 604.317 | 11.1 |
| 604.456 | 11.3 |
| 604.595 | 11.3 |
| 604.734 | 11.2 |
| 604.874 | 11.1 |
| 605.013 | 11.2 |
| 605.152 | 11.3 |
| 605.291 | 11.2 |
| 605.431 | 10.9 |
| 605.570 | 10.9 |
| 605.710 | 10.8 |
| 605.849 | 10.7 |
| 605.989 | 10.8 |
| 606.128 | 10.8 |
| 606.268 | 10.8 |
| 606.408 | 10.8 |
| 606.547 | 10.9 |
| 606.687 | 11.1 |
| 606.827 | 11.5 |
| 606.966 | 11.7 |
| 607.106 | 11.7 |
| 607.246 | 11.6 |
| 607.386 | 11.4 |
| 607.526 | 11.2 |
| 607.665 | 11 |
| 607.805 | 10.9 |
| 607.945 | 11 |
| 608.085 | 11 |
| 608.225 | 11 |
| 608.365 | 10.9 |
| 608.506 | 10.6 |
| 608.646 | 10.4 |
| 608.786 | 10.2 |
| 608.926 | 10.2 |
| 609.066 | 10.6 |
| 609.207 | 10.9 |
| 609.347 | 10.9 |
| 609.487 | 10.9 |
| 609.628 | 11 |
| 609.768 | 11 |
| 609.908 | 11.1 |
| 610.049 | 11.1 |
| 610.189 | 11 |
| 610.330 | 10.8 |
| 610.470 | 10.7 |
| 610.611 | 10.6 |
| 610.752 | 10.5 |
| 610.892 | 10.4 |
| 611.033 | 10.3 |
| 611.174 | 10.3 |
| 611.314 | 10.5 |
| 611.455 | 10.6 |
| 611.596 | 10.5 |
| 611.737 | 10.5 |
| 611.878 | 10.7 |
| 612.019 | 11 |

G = 2.7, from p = 16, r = 6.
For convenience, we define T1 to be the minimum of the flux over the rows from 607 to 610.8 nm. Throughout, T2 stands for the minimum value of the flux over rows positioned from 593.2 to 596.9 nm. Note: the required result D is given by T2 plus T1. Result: 20.0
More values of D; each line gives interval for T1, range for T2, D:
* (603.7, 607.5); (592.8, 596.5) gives 20.4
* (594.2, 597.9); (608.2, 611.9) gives 20.0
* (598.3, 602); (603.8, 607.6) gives 21.0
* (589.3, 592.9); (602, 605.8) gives 20.3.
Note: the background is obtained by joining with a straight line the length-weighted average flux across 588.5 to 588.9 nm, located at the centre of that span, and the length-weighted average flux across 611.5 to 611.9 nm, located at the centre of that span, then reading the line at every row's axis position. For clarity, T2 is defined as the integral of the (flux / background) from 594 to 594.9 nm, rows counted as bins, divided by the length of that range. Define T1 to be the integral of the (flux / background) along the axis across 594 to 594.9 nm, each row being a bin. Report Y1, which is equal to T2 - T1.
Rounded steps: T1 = 0.91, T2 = 1.01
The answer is 0.101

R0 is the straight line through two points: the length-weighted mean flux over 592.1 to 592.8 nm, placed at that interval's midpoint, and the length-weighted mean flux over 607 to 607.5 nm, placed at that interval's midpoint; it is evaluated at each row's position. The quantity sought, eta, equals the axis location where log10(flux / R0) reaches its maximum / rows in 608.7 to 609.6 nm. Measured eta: 609.207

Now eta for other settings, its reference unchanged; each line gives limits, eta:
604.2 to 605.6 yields 604.456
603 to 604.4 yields 604.317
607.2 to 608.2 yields 607.246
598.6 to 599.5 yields 598.638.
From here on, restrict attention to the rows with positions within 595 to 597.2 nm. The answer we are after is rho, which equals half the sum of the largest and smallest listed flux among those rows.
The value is 10.7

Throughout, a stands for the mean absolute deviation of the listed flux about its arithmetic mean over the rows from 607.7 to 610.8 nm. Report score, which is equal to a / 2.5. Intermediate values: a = 0.23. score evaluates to 0.09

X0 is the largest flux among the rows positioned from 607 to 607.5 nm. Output 11.7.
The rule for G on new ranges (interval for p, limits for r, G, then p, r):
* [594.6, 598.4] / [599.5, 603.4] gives 2.6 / 18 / 7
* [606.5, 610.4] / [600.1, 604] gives 2.0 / 22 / 11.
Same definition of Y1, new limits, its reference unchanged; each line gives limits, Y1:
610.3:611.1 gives 0.200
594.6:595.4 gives 0.209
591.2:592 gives 0.217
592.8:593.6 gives 0.228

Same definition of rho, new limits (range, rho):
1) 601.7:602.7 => 10.8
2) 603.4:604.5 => 10.9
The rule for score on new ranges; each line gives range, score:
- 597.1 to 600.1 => 0.11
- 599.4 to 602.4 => 0.11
